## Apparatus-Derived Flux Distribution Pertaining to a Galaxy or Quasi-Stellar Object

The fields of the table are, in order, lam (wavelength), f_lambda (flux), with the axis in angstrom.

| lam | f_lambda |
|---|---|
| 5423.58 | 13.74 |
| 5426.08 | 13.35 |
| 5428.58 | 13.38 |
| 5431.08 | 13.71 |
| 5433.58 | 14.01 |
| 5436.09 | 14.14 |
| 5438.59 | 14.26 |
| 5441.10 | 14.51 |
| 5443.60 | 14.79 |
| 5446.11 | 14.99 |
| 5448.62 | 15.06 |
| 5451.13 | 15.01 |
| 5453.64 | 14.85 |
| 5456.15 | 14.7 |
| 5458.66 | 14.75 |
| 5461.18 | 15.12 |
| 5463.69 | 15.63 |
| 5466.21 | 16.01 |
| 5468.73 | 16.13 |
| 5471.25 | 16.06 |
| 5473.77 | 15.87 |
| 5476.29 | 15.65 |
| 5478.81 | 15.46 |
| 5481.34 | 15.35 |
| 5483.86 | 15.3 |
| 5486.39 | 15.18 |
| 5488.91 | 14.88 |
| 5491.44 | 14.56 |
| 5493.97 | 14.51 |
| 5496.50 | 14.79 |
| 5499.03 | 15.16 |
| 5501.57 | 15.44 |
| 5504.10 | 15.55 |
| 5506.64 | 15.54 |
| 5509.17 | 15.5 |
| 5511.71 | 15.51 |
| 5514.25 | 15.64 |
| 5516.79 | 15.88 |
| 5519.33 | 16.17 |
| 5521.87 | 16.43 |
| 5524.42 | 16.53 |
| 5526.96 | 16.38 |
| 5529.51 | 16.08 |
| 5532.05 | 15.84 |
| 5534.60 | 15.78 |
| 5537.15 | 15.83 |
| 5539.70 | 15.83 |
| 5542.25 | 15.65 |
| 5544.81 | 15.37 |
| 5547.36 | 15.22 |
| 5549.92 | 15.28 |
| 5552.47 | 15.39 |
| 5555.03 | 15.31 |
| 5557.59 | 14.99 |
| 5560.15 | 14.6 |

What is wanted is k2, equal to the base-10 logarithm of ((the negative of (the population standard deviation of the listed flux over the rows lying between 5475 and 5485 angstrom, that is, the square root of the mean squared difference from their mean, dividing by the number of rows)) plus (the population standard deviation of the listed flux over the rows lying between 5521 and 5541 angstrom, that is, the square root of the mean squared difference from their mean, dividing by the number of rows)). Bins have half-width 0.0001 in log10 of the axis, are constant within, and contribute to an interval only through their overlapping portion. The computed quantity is -0.80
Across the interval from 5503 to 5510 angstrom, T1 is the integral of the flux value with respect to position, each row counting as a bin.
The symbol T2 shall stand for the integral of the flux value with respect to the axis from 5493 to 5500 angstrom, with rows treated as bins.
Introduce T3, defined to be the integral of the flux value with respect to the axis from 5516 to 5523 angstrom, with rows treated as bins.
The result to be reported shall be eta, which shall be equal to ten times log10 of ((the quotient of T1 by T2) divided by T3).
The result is -20.3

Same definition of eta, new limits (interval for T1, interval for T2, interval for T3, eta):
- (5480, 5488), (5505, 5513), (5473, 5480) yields -20.5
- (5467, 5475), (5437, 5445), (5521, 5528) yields -20.2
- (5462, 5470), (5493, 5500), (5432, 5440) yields -19.6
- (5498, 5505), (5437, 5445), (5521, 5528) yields -20.9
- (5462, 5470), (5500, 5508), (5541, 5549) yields -20.8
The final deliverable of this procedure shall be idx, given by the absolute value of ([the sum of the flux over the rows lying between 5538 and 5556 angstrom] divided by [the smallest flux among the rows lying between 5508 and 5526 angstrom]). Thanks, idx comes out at 7.0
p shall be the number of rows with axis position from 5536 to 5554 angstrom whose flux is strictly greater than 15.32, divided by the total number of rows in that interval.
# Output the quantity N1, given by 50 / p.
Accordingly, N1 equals 70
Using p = 0.7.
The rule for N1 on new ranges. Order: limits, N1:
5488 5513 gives 100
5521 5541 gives 50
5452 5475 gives 90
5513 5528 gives 50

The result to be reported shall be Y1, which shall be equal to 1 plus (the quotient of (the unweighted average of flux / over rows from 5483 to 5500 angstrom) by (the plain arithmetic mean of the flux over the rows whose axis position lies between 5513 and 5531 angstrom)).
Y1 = 1.92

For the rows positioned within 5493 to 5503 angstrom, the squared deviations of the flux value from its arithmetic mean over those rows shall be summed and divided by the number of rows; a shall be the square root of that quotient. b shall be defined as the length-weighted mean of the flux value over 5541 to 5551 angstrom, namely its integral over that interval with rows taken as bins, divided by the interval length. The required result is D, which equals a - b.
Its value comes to -15.02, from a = 0.35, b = 15.4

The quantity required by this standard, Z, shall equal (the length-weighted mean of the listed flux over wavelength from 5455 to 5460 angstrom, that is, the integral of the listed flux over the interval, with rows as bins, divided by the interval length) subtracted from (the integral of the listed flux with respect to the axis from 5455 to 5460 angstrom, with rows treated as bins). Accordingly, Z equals 59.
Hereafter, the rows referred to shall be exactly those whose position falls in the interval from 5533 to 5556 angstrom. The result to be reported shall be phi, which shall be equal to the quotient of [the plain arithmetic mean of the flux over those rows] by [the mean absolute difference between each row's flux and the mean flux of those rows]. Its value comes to 68.5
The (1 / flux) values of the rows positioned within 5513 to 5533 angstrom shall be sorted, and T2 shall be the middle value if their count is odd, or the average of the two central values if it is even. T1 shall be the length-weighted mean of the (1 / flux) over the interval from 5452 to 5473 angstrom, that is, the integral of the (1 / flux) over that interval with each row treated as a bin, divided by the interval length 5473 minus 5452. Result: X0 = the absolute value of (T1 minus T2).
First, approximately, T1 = 0.065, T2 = 0.062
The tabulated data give 0.0030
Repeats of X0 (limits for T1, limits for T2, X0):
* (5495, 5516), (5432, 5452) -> 0.0033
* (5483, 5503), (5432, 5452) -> 0.0015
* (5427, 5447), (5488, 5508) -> 0.0039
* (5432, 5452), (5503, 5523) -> 0.0045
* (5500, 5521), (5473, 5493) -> 0.0014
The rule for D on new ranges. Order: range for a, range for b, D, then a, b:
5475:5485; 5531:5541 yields -15.68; 0.13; 15.8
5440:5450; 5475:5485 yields -15.23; 0.21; 15.4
